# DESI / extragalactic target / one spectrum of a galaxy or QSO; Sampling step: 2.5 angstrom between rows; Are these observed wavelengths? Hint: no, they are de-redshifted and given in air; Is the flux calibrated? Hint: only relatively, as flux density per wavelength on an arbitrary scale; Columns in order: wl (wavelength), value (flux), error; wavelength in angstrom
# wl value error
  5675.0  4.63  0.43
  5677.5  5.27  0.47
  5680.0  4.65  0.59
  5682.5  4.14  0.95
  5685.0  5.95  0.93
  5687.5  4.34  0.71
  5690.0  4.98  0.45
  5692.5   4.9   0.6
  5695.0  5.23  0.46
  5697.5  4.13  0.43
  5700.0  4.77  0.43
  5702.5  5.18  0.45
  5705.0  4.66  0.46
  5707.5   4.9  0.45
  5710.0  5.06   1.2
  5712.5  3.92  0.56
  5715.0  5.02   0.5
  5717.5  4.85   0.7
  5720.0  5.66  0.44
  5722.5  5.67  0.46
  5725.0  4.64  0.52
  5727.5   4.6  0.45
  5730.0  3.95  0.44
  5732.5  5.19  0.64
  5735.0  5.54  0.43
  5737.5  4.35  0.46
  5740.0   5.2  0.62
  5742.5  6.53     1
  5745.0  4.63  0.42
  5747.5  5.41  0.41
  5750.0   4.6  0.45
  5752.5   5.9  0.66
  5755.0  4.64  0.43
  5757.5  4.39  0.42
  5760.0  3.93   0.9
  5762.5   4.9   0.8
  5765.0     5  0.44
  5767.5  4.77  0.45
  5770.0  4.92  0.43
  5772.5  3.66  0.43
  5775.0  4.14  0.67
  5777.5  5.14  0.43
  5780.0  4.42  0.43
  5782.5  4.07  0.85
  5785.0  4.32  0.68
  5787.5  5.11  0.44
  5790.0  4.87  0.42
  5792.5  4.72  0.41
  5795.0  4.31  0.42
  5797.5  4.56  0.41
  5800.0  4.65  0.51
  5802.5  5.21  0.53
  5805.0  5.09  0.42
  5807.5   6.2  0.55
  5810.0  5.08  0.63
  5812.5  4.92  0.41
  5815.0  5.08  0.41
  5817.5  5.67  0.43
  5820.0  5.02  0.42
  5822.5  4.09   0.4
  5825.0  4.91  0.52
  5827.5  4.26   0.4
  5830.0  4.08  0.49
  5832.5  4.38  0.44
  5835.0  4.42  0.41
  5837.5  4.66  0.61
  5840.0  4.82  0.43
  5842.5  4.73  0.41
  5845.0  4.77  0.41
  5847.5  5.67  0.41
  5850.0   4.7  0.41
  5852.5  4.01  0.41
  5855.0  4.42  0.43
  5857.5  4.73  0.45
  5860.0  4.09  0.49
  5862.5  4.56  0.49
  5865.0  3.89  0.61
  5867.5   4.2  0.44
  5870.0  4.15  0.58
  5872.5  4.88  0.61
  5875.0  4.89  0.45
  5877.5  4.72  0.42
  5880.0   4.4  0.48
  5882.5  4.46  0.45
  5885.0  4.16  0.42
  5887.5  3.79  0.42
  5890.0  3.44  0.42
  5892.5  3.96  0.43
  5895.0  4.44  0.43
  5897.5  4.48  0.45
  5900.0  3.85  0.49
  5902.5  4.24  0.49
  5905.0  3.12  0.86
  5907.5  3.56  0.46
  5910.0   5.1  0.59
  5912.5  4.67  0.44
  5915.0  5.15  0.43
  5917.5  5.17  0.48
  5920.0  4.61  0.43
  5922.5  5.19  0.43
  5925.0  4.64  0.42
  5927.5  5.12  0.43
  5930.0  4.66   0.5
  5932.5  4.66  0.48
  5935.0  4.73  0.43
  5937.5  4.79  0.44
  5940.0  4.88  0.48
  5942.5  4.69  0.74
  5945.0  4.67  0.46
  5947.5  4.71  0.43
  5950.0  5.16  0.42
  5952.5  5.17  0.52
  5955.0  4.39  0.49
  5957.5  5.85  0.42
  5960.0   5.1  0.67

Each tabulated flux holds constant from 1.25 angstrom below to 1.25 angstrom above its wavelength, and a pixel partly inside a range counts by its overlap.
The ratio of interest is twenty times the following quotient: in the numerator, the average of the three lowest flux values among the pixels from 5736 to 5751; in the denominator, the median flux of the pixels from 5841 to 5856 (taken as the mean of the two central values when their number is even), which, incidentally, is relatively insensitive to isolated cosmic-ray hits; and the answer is 19.2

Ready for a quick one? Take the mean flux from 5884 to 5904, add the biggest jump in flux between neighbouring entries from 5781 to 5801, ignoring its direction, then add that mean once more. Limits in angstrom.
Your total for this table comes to 8.9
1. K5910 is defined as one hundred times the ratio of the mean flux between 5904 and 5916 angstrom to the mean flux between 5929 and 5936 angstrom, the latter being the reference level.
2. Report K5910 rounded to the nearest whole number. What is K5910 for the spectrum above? 92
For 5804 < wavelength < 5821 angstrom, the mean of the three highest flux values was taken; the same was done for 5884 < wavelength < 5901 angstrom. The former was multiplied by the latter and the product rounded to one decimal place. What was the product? 24.6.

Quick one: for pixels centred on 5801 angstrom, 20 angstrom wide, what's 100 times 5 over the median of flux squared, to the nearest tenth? 20.8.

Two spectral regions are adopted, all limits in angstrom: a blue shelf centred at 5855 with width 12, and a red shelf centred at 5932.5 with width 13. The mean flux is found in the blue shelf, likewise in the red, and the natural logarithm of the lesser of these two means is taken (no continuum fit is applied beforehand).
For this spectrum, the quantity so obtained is 1.48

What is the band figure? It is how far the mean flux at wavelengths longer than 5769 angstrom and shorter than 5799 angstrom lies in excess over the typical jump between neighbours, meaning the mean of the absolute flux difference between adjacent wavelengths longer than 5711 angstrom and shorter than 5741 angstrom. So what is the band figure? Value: 3.8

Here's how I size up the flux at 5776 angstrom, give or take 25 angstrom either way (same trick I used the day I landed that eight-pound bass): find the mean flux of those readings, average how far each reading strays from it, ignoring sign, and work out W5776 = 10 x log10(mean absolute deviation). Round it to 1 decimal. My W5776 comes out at -4.2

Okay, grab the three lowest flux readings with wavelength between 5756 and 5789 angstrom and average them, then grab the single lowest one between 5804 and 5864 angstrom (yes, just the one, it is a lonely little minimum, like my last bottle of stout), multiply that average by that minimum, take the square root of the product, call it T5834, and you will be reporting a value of 3.95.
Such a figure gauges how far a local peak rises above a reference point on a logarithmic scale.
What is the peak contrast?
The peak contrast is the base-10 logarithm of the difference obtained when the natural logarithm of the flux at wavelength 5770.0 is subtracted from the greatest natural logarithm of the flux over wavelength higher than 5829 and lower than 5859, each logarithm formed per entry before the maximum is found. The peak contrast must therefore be -0.8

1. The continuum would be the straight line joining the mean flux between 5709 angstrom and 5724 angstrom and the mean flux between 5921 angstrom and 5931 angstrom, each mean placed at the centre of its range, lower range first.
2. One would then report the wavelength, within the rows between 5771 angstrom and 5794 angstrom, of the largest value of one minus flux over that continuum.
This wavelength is 5772.5 angstrom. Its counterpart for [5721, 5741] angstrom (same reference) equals 5730.0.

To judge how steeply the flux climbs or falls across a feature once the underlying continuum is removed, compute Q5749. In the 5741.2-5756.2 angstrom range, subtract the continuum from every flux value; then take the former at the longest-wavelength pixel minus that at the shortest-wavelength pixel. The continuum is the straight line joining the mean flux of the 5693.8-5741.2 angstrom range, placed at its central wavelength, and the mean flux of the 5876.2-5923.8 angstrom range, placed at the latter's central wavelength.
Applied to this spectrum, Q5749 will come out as -1.9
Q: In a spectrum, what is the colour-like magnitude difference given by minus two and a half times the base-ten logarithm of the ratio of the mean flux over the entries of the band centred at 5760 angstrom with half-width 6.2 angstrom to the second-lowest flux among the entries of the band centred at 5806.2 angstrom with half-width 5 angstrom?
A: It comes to 0.12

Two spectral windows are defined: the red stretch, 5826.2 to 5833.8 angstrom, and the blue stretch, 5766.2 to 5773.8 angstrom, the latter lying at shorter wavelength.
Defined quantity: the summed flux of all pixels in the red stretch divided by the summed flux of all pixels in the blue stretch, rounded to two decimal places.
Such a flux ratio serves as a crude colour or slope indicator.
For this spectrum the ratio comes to 0.95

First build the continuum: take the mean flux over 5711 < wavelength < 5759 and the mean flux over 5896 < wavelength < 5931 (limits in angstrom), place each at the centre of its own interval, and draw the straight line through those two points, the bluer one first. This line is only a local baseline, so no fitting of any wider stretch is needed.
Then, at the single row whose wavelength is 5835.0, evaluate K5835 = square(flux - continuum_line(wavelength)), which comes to 0.10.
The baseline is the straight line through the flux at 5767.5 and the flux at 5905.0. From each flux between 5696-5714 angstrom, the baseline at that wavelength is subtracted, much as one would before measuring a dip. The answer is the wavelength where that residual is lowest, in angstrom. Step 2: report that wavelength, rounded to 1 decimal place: 5712.5 angstrom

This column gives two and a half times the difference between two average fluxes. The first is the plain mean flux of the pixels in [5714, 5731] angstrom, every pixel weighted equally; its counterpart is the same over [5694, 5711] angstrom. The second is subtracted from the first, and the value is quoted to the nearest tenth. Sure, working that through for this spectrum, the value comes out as 0.2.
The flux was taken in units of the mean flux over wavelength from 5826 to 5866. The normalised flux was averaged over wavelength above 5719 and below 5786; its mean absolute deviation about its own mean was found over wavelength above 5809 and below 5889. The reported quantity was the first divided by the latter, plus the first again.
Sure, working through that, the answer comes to 14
